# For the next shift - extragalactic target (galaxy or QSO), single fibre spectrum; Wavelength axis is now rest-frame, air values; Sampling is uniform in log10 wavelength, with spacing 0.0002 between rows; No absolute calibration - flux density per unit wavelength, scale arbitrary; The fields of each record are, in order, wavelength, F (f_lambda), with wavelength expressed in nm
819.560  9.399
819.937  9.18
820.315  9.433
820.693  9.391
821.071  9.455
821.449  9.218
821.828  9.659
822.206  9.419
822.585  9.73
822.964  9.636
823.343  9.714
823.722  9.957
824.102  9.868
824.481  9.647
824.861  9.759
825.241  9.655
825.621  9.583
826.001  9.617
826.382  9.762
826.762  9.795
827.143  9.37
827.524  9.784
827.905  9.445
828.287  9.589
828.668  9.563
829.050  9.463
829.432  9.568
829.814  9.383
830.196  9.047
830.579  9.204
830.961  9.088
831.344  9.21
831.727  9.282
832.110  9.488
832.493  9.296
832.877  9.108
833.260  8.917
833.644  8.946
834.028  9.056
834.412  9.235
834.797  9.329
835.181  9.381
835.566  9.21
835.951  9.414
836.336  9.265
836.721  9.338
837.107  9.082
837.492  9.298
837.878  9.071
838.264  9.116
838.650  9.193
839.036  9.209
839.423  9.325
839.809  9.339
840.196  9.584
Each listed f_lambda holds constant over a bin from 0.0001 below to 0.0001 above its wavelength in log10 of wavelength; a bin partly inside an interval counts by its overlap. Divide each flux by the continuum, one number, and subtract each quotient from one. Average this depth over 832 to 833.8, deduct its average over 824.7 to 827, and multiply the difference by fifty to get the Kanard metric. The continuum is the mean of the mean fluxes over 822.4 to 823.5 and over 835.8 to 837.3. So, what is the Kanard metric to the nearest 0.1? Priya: 2.9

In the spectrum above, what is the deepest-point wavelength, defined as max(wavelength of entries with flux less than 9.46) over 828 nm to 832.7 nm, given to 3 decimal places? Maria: 832.493 nm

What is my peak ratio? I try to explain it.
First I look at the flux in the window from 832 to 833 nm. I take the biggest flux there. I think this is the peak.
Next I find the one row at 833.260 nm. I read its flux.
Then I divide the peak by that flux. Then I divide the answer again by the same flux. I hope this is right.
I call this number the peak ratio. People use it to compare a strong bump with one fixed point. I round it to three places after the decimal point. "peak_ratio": 0.119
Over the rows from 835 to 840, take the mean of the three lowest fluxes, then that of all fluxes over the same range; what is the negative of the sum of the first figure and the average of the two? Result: -18.3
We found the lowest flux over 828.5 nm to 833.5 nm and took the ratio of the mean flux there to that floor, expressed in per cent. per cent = 104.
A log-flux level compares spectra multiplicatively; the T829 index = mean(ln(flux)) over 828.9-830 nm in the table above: 2.25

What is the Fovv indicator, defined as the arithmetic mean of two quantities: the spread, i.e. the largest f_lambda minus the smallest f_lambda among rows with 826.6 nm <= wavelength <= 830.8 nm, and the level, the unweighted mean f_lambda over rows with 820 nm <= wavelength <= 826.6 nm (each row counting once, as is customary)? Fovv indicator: 5.18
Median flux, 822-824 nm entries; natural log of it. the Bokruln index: 2.27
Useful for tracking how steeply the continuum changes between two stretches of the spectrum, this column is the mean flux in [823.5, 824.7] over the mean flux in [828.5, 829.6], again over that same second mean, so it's 0.108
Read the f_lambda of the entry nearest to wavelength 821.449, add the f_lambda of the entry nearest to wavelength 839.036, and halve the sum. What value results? 9.21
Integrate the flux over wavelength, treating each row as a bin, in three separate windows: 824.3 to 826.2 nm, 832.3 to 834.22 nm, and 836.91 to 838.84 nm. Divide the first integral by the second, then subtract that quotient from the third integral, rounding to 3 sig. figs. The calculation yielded 16.6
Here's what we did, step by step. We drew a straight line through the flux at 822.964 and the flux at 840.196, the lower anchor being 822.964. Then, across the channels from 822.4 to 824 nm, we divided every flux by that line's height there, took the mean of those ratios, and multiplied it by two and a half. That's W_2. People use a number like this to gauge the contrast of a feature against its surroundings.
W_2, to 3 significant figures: 2.53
